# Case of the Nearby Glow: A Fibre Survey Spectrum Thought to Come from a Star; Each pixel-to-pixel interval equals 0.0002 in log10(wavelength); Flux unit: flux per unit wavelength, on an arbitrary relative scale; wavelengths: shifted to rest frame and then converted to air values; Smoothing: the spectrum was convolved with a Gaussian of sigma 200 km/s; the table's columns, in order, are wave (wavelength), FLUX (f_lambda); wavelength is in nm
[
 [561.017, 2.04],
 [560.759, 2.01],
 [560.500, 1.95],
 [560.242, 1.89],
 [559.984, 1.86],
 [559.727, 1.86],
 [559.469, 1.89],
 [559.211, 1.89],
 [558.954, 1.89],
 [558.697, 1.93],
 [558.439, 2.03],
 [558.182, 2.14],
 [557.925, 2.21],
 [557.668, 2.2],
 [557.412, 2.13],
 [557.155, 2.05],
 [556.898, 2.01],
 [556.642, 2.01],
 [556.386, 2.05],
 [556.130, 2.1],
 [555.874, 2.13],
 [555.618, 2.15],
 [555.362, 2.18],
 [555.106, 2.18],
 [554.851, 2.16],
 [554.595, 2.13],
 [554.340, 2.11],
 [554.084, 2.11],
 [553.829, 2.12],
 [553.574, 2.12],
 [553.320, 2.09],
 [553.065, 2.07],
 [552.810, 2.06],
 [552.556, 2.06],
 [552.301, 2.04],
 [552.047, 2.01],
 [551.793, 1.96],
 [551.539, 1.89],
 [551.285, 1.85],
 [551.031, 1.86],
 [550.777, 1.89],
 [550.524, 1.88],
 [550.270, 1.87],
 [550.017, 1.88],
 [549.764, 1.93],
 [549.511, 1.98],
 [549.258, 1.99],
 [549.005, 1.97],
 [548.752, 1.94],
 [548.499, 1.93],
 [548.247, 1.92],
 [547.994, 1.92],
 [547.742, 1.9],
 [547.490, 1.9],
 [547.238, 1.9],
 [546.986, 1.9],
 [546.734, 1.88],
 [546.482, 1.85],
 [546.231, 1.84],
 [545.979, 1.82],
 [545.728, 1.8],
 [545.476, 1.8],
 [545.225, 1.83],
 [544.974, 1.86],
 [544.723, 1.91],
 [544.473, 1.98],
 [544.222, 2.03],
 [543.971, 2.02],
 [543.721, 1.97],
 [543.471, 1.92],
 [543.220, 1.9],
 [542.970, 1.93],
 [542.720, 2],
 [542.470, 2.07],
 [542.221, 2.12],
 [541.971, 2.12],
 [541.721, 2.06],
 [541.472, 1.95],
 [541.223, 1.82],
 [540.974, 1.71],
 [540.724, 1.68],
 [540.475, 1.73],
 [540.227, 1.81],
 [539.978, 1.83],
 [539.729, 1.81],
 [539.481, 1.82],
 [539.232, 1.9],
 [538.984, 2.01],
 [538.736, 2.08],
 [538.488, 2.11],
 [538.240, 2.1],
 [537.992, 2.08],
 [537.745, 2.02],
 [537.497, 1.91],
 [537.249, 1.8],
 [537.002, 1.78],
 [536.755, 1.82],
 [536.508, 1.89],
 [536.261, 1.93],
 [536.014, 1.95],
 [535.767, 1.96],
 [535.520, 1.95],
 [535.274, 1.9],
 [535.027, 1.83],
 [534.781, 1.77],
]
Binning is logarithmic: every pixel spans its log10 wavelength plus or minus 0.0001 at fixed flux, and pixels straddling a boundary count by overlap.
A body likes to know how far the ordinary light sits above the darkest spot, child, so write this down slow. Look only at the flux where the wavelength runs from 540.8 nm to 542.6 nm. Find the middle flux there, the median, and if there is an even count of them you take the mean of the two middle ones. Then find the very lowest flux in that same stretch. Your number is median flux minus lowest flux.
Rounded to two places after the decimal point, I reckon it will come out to 0.35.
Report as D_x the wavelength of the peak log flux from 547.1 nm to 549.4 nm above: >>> 549.258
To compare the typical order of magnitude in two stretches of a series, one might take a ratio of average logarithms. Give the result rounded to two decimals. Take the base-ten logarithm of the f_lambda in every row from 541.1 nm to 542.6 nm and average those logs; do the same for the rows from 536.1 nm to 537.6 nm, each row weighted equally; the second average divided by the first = 0.88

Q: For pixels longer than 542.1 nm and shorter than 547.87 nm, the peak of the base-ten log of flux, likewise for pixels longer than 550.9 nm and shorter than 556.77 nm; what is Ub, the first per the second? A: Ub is 0.96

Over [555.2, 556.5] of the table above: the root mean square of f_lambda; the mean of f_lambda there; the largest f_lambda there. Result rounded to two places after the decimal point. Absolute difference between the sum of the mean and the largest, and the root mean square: 2.18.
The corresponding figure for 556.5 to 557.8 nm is 2.20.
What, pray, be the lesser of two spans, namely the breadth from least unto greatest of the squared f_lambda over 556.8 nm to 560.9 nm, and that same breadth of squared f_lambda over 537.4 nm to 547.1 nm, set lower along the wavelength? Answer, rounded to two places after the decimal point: 1.42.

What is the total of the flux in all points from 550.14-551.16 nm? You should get 7.5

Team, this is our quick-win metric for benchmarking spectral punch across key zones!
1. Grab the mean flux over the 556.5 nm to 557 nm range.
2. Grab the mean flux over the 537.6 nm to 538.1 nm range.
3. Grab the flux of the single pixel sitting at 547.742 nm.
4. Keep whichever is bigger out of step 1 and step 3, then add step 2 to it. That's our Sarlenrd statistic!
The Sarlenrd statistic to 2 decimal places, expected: 4.06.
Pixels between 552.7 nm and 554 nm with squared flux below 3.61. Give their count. 0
